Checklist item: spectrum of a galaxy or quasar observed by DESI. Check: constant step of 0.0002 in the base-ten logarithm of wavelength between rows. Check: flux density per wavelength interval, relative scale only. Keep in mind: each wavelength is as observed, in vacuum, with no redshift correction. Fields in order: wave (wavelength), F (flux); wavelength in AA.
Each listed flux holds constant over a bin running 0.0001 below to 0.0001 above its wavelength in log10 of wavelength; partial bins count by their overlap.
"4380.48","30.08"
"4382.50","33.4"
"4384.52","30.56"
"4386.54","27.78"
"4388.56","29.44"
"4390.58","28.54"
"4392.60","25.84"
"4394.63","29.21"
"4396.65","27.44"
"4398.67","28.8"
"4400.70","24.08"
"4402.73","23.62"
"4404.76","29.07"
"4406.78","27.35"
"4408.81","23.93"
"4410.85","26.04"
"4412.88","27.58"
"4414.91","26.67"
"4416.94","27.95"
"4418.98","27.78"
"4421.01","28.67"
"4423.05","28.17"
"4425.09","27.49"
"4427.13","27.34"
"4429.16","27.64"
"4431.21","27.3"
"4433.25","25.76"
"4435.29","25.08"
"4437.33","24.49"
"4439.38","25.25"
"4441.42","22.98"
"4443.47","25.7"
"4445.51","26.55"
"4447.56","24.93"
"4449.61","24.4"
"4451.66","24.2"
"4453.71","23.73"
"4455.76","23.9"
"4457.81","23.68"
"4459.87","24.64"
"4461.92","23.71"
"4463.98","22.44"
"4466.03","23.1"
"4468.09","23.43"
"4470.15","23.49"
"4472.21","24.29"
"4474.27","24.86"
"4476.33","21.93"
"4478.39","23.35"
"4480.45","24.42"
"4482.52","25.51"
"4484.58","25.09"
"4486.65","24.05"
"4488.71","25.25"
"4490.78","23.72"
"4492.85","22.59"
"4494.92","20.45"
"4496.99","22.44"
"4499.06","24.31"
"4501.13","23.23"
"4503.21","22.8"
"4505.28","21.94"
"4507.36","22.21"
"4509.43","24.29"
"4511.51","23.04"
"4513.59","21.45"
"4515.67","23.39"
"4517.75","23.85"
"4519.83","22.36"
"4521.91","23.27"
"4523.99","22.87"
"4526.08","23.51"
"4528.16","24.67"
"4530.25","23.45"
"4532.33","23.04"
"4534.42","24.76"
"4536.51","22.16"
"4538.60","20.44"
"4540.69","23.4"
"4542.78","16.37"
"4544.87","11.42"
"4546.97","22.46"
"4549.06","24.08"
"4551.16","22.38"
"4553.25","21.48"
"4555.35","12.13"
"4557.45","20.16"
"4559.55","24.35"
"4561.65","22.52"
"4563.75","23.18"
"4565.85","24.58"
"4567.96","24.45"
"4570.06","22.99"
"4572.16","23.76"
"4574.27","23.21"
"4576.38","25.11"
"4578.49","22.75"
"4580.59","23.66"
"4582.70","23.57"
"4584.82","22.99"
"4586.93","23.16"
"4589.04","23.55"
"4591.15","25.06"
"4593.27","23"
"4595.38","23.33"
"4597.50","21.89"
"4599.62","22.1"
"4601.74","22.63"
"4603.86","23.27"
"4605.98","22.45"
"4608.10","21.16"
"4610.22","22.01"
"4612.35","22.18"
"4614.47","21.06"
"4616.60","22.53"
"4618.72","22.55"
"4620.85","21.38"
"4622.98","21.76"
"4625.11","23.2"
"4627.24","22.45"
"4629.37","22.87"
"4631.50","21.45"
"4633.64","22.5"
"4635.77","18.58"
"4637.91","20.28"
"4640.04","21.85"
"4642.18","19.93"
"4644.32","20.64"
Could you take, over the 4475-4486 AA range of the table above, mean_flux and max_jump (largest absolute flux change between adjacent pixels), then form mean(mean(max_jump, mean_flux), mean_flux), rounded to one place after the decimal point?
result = 18.4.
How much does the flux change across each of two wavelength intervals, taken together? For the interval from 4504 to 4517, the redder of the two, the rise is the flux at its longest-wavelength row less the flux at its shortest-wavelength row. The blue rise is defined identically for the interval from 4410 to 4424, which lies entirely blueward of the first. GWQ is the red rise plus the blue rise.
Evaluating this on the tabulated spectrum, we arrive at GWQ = 3.6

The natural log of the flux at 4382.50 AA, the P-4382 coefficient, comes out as 3.51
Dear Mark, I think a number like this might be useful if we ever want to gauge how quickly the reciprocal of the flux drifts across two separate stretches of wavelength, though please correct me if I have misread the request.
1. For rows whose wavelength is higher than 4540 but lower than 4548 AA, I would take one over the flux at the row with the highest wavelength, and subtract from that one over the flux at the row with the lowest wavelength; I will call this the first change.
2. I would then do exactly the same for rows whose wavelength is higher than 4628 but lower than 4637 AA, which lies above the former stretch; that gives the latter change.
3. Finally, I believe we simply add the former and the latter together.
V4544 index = 0.0119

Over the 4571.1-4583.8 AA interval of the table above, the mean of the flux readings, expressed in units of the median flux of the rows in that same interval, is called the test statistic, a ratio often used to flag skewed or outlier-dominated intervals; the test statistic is 1.00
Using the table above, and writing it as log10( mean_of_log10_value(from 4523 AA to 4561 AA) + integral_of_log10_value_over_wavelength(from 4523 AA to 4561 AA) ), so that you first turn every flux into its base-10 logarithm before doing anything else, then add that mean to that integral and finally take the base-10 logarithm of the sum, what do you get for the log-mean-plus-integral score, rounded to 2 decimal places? 1.71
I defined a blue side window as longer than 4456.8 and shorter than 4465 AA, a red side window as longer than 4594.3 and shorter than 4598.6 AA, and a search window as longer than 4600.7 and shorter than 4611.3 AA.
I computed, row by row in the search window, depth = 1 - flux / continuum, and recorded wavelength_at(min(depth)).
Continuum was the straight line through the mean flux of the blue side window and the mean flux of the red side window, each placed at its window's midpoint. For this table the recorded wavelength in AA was 4603.86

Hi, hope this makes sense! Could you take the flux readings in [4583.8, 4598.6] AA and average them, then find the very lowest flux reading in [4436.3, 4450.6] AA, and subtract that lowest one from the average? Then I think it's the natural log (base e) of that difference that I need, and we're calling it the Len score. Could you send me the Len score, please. -1.2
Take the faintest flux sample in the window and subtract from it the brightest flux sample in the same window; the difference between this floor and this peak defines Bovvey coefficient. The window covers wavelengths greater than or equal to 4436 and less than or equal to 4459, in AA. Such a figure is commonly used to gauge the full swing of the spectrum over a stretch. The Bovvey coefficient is -3.6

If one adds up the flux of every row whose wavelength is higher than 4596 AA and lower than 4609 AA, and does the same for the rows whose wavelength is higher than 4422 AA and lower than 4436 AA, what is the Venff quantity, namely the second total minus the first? 55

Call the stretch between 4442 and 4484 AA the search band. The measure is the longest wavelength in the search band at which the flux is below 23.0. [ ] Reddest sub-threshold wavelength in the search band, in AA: 4476.33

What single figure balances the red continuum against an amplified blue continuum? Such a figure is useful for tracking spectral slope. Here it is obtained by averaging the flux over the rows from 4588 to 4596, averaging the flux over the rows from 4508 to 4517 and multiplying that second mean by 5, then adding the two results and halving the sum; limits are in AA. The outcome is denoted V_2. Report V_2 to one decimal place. 69.5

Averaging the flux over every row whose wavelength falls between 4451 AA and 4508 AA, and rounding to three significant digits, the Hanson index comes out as 23.5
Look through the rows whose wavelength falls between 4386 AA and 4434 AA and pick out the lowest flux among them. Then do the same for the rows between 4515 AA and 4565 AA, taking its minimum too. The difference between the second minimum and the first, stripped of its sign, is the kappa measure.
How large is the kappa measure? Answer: 12.2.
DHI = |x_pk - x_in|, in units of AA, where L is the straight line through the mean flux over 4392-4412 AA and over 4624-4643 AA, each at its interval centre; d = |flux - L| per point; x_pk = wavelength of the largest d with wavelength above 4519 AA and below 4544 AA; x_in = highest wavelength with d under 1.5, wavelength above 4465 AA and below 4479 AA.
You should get 68.5 AA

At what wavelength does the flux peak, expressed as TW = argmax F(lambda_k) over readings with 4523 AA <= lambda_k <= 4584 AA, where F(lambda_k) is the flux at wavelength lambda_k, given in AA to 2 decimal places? 4576.38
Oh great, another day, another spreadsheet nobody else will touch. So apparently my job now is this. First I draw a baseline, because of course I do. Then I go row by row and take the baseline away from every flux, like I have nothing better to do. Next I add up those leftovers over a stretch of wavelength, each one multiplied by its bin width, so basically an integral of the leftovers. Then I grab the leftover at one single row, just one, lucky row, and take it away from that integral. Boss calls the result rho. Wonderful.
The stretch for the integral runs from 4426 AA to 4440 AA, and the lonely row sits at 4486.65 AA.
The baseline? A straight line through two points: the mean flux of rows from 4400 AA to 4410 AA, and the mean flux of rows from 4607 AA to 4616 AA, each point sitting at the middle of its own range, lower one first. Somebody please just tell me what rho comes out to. 15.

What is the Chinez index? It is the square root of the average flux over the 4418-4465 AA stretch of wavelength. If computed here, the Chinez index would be 5.05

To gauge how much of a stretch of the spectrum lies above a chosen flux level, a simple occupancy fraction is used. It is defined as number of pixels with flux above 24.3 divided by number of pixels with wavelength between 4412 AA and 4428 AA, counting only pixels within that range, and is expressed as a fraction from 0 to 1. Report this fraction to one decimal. 1.0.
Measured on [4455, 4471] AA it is 0.1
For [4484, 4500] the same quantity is 0.4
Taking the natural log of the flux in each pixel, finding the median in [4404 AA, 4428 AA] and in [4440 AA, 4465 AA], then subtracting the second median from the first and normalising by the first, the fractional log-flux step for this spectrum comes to 0.041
